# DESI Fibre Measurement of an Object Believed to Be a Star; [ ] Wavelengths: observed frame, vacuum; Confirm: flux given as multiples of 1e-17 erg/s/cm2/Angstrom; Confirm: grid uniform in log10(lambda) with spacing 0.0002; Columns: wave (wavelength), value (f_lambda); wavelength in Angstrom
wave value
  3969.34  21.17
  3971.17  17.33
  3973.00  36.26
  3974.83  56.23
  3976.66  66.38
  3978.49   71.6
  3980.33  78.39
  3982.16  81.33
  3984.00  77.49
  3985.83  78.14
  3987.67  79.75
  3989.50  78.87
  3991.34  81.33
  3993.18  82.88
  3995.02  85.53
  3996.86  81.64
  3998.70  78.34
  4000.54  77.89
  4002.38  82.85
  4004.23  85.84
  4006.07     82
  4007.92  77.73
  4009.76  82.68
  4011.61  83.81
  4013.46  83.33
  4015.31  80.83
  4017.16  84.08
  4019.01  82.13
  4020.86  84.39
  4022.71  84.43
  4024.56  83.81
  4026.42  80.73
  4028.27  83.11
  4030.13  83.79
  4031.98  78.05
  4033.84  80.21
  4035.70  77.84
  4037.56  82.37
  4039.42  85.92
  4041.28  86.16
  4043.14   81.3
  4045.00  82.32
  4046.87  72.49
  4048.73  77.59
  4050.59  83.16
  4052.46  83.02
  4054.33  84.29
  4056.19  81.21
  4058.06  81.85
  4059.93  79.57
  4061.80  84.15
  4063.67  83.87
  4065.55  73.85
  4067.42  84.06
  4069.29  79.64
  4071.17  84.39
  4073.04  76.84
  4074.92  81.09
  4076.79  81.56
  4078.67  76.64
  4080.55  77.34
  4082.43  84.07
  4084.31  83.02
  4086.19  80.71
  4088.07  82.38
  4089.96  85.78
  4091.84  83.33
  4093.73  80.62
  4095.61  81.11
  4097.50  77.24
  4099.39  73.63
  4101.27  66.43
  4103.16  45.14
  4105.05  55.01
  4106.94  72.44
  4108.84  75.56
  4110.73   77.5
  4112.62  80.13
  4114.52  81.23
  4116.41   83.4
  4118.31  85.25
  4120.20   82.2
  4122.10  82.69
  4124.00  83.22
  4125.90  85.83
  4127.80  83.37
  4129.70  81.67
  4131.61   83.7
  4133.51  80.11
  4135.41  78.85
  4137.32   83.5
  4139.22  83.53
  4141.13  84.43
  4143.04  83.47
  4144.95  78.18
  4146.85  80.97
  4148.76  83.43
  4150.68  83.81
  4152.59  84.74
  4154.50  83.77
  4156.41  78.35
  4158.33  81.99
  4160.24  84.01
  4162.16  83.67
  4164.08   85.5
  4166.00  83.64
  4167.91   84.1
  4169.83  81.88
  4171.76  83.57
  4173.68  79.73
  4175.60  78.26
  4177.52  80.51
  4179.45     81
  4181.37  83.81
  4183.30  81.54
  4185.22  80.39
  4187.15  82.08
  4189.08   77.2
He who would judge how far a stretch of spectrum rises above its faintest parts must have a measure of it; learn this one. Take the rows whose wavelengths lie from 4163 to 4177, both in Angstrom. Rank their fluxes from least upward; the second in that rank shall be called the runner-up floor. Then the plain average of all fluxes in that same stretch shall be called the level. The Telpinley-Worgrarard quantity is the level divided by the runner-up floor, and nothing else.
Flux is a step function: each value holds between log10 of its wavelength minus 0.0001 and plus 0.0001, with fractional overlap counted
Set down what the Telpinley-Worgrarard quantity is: 1.03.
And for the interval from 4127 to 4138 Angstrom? 1.02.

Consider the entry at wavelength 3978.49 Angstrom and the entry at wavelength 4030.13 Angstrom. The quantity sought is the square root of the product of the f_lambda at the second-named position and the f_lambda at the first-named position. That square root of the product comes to 77.5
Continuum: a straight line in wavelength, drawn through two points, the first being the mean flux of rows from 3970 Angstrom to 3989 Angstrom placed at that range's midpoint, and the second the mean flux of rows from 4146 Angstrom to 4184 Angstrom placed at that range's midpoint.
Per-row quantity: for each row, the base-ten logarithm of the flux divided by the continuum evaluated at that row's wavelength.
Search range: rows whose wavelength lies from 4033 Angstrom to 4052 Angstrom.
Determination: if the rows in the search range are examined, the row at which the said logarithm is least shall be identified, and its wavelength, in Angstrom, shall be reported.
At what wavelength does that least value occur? 4046.87 Angstrom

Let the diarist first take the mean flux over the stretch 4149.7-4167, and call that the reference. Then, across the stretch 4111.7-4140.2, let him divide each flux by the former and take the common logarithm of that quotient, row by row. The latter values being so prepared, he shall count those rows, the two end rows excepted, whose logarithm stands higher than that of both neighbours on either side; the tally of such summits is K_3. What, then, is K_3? 3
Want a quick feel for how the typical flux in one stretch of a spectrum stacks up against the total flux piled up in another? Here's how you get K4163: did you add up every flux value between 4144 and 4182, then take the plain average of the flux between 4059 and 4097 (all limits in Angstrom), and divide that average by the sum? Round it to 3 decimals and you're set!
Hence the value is 0.049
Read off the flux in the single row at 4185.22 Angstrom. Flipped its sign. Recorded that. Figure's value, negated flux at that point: -80.4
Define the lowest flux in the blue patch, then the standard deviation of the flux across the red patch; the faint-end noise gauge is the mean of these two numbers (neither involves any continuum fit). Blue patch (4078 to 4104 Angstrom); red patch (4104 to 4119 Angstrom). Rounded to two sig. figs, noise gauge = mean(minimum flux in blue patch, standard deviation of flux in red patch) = 27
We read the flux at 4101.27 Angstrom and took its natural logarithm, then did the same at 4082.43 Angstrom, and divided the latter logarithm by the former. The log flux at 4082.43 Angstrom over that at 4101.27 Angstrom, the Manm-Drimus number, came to 1.06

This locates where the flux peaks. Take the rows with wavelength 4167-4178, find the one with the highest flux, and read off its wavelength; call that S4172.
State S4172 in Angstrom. 4167.91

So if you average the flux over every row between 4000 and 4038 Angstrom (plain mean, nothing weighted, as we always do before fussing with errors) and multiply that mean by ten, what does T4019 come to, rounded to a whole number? 820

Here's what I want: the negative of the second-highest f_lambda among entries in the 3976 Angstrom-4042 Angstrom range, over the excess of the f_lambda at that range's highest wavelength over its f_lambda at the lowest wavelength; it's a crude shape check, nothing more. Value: -4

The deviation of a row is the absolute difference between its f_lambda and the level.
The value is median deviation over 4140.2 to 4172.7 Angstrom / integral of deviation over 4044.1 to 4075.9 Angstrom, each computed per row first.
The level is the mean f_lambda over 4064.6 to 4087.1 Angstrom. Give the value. 0.035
